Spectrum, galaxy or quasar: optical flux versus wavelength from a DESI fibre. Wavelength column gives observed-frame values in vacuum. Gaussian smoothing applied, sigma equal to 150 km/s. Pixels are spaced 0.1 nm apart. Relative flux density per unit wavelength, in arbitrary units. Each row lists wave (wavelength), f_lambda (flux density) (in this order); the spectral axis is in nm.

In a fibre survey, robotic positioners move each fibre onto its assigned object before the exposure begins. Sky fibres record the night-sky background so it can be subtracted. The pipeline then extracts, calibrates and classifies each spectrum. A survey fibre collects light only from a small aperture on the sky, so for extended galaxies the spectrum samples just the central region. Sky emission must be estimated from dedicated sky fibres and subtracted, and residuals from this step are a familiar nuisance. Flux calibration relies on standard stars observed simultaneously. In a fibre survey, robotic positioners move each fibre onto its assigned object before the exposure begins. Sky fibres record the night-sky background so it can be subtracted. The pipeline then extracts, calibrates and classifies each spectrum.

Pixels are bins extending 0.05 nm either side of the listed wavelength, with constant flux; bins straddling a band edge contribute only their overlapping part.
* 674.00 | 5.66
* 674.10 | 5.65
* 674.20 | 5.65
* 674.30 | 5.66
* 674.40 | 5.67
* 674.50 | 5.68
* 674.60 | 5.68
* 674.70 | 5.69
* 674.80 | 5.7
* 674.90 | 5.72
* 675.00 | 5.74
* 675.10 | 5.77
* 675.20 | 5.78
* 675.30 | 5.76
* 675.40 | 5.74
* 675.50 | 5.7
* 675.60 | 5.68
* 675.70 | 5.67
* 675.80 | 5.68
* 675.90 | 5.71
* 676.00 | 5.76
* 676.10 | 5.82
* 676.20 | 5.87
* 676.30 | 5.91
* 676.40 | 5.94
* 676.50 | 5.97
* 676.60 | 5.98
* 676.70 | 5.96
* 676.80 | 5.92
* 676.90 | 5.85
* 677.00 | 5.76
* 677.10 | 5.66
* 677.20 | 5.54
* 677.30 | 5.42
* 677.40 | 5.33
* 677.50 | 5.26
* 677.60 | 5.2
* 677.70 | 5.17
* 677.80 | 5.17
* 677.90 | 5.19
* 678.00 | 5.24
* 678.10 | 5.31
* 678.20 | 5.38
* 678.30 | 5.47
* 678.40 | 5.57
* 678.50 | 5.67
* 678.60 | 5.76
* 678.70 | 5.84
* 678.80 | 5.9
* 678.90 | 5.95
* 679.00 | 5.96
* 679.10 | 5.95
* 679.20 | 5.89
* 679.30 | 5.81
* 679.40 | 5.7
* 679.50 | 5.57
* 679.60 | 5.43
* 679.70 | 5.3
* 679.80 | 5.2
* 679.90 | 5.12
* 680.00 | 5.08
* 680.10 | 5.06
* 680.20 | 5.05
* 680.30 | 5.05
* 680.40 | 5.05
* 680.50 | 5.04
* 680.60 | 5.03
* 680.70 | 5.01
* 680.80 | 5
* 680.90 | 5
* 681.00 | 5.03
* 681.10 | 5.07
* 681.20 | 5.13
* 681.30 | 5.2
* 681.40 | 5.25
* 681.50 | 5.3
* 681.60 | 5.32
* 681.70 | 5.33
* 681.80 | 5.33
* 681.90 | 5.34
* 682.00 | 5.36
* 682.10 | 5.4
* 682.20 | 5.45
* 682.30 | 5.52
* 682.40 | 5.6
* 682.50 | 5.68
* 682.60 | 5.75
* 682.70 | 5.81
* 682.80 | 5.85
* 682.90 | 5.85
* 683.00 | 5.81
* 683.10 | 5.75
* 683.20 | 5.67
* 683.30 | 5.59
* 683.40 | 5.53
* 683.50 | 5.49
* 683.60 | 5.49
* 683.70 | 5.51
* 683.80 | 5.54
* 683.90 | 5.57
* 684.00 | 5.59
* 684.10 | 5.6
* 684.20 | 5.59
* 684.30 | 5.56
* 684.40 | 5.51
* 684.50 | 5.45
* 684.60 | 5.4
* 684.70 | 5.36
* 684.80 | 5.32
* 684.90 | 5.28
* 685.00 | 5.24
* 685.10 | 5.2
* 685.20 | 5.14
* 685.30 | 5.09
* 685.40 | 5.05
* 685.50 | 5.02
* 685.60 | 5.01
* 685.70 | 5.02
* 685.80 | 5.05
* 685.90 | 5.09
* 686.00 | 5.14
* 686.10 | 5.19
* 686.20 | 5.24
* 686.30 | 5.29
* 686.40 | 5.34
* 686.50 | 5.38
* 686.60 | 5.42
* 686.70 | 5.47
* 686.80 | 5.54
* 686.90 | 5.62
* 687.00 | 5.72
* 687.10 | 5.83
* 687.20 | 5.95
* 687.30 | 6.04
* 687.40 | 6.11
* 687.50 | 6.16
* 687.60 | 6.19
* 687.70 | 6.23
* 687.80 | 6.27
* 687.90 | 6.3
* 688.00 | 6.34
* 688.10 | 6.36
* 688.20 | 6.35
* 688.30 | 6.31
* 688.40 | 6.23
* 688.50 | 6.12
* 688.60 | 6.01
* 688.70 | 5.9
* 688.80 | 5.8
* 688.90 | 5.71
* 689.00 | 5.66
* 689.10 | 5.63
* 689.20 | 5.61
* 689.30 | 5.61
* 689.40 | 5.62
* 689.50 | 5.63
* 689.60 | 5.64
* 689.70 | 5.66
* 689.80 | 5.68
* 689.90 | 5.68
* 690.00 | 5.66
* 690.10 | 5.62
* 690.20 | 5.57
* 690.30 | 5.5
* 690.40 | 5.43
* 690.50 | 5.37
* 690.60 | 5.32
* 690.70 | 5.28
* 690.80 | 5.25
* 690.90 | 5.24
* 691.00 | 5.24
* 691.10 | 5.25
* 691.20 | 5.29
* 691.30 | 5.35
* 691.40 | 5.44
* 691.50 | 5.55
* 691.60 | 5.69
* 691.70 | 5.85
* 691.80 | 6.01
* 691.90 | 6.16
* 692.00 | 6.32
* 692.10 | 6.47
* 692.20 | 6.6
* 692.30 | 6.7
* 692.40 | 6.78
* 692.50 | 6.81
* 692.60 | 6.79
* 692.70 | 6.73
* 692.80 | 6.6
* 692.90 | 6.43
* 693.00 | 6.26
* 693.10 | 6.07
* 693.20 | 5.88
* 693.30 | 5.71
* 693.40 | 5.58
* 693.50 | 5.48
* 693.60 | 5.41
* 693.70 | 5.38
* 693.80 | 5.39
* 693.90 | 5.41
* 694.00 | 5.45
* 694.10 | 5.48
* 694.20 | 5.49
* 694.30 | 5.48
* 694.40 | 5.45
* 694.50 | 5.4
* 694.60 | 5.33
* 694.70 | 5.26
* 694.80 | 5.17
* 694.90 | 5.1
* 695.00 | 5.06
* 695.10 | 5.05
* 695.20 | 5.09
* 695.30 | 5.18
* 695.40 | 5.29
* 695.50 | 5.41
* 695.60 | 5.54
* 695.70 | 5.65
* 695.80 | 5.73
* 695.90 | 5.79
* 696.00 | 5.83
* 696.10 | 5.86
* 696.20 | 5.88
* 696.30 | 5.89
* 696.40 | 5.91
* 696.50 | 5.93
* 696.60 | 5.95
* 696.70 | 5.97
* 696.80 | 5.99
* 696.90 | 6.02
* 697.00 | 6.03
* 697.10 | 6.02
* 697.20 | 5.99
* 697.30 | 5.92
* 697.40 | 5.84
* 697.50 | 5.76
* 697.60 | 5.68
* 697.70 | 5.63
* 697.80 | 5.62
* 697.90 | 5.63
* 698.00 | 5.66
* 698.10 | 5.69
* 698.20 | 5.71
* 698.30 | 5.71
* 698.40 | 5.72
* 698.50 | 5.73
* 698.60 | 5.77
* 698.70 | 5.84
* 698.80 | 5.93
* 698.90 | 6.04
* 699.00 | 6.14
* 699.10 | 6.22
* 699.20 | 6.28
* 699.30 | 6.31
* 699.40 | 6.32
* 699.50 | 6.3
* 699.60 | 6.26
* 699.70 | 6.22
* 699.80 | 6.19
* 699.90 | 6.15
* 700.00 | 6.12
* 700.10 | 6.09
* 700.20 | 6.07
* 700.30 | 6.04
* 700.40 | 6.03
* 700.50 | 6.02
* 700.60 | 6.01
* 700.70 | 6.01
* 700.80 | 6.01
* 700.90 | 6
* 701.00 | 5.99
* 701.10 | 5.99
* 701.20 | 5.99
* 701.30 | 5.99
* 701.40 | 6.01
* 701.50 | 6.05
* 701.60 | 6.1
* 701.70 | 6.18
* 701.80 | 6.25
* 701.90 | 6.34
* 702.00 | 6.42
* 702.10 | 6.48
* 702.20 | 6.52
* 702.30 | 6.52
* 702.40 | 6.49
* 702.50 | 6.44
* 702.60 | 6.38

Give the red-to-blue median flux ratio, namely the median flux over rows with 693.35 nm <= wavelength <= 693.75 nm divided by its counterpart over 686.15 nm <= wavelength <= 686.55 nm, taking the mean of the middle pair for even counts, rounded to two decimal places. 1.02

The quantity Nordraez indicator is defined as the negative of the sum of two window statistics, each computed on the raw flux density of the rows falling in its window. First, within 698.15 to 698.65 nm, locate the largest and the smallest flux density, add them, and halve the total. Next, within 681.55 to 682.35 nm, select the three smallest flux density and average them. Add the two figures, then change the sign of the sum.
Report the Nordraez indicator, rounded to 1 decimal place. -11.1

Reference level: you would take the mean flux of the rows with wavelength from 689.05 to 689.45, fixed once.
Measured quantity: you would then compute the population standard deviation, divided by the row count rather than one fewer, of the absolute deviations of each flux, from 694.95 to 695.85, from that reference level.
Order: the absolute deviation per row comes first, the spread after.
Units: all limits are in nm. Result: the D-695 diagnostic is 0.203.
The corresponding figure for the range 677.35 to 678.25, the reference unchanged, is 0.071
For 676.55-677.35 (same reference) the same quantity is 0.112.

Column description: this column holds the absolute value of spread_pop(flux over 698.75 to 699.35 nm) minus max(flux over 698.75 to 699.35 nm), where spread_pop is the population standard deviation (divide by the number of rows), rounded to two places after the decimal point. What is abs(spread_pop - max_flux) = 6.18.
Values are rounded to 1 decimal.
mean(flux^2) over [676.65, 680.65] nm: 30.0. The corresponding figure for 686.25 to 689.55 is 34.6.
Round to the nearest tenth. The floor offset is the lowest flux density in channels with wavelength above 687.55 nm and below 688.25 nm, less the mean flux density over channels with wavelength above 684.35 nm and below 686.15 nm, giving 1.0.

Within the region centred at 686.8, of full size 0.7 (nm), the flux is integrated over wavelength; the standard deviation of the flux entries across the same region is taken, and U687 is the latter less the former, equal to -3.7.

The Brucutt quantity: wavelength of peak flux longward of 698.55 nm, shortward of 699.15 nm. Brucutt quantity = 699.10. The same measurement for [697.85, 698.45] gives 698.40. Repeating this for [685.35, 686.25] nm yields 686.20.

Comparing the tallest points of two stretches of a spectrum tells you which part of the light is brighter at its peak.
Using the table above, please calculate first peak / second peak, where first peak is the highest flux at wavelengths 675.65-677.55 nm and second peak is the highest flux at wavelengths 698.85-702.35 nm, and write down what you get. 0.92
